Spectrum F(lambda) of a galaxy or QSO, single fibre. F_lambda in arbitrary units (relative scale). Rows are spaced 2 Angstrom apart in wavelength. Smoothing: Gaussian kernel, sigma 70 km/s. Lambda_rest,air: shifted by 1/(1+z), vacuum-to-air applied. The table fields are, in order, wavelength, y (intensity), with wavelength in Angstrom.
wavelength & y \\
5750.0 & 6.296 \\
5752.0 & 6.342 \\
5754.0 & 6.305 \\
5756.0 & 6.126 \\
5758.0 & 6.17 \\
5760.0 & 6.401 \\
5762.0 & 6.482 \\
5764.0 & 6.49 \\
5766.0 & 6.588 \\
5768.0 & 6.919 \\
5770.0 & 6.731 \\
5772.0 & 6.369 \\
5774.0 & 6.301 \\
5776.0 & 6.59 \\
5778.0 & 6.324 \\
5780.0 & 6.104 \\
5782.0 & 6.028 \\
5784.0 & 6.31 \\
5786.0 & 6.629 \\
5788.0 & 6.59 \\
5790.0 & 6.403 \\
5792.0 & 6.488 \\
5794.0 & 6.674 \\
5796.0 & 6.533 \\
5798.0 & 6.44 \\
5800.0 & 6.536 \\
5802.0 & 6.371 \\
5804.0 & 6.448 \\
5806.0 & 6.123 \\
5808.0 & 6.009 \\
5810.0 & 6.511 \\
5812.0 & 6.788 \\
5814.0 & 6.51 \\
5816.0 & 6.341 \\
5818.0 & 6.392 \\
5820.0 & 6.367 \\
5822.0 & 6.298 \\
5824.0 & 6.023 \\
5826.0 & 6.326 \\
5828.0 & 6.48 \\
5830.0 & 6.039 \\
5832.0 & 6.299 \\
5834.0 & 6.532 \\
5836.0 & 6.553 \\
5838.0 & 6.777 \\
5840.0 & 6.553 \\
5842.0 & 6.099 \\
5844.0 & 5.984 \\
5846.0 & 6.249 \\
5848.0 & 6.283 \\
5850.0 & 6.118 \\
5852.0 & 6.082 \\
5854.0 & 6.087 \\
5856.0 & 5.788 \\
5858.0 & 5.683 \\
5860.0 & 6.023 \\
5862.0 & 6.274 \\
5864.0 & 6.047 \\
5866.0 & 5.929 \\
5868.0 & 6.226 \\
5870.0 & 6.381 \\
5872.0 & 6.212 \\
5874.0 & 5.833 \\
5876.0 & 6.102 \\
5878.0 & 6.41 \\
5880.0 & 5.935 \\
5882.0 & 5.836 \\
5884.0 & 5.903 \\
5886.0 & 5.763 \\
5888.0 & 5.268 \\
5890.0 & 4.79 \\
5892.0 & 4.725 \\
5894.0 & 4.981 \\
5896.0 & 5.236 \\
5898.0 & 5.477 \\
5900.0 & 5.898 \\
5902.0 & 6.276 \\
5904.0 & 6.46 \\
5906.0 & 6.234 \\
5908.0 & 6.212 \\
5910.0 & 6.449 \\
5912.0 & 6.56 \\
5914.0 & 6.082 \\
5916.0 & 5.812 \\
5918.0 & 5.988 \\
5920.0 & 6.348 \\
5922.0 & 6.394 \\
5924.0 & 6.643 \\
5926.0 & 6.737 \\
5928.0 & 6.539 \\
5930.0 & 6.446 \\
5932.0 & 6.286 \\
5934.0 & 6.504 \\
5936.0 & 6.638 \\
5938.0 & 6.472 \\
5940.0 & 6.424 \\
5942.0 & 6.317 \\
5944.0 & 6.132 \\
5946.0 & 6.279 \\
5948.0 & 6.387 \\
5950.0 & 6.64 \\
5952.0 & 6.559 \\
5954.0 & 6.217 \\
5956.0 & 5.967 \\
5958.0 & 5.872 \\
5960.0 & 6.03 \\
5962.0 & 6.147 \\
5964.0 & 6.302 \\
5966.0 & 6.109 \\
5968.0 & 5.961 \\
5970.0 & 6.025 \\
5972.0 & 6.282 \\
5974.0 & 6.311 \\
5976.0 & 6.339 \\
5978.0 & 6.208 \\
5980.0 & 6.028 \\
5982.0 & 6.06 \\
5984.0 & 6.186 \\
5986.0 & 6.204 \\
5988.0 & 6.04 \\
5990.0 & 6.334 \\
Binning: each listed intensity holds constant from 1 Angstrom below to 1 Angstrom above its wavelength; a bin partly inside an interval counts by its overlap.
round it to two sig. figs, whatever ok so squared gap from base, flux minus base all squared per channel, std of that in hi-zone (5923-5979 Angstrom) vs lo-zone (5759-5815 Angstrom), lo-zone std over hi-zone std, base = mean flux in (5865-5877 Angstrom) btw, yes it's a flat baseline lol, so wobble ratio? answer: 1.4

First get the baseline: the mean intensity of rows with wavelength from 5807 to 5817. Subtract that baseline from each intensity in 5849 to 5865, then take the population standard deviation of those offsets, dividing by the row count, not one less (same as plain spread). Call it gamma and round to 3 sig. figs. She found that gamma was 0.177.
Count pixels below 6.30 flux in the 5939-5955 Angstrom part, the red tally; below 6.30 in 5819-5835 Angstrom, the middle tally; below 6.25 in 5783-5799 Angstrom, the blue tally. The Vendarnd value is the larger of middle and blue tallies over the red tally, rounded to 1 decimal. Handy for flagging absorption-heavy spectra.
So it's 1.3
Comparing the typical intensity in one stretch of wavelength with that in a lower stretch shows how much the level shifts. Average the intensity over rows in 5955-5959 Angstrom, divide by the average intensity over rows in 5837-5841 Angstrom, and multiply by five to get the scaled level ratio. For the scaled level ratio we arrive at 4.4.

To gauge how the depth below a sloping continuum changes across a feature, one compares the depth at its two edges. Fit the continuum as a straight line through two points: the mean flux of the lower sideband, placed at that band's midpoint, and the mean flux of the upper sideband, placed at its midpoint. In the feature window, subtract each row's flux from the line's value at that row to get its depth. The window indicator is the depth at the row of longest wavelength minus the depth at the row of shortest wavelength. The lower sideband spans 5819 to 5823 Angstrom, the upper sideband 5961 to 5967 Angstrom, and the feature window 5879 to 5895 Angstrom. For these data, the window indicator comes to 0.94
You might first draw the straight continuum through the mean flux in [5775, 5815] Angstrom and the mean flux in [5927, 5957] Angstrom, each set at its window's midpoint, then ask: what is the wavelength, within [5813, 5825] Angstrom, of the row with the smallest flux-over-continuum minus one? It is 5824.0 Angstrom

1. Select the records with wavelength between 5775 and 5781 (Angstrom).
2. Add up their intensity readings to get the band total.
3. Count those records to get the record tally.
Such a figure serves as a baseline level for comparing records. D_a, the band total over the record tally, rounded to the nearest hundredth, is 6.34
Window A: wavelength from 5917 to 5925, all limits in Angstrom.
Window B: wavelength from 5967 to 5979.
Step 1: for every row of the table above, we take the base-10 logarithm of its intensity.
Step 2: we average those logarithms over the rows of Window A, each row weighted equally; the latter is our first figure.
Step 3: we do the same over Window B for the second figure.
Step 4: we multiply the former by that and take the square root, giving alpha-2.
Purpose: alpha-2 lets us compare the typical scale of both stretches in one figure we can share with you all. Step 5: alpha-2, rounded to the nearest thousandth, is 0.797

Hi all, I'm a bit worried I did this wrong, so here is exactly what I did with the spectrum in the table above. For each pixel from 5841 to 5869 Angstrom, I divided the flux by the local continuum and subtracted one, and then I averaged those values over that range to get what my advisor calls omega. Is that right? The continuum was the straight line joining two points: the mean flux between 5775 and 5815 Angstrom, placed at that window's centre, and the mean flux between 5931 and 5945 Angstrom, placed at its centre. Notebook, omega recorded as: -0.054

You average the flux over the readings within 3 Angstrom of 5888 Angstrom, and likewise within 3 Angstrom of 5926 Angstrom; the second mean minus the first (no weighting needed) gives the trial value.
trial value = 1.37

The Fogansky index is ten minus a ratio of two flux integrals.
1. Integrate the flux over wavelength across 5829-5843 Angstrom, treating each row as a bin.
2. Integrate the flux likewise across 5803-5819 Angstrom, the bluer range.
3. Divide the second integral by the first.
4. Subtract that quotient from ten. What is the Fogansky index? 8.86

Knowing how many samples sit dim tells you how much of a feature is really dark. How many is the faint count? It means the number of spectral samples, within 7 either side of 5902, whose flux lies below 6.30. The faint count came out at 6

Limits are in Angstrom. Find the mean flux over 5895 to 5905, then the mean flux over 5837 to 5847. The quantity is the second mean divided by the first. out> 1.08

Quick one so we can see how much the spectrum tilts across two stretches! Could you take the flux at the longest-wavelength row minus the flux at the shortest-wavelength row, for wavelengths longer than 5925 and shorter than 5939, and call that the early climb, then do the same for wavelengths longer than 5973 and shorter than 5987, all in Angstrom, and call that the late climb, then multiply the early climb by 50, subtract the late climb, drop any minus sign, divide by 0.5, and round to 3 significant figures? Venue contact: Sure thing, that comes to 26.3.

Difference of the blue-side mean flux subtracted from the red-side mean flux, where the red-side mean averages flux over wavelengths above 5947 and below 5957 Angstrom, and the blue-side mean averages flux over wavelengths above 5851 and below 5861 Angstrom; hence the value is 0.4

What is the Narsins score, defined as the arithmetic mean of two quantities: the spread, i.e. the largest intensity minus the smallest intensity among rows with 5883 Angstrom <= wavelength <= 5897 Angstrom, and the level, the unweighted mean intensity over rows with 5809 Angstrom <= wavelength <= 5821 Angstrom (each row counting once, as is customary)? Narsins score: 3.83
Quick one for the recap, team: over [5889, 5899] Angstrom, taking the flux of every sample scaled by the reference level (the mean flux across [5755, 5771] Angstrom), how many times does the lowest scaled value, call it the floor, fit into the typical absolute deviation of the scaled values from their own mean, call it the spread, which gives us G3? 0.053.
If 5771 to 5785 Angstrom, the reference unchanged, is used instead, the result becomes 0.021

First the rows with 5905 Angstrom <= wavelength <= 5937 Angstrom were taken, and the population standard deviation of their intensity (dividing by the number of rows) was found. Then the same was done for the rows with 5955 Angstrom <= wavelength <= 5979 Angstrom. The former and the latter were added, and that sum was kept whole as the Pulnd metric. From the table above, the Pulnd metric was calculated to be 0.398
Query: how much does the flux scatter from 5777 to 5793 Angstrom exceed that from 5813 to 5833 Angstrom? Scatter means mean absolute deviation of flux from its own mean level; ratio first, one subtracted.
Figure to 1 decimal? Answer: 0.5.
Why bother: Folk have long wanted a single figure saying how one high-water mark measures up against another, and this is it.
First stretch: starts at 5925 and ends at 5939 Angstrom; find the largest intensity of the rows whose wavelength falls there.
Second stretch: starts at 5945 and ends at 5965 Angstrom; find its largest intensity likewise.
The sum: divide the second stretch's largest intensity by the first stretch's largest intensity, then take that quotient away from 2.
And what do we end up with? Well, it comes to 1.01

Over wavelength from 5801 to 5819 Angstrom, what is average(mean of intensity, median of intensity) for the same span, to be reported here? 6.4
